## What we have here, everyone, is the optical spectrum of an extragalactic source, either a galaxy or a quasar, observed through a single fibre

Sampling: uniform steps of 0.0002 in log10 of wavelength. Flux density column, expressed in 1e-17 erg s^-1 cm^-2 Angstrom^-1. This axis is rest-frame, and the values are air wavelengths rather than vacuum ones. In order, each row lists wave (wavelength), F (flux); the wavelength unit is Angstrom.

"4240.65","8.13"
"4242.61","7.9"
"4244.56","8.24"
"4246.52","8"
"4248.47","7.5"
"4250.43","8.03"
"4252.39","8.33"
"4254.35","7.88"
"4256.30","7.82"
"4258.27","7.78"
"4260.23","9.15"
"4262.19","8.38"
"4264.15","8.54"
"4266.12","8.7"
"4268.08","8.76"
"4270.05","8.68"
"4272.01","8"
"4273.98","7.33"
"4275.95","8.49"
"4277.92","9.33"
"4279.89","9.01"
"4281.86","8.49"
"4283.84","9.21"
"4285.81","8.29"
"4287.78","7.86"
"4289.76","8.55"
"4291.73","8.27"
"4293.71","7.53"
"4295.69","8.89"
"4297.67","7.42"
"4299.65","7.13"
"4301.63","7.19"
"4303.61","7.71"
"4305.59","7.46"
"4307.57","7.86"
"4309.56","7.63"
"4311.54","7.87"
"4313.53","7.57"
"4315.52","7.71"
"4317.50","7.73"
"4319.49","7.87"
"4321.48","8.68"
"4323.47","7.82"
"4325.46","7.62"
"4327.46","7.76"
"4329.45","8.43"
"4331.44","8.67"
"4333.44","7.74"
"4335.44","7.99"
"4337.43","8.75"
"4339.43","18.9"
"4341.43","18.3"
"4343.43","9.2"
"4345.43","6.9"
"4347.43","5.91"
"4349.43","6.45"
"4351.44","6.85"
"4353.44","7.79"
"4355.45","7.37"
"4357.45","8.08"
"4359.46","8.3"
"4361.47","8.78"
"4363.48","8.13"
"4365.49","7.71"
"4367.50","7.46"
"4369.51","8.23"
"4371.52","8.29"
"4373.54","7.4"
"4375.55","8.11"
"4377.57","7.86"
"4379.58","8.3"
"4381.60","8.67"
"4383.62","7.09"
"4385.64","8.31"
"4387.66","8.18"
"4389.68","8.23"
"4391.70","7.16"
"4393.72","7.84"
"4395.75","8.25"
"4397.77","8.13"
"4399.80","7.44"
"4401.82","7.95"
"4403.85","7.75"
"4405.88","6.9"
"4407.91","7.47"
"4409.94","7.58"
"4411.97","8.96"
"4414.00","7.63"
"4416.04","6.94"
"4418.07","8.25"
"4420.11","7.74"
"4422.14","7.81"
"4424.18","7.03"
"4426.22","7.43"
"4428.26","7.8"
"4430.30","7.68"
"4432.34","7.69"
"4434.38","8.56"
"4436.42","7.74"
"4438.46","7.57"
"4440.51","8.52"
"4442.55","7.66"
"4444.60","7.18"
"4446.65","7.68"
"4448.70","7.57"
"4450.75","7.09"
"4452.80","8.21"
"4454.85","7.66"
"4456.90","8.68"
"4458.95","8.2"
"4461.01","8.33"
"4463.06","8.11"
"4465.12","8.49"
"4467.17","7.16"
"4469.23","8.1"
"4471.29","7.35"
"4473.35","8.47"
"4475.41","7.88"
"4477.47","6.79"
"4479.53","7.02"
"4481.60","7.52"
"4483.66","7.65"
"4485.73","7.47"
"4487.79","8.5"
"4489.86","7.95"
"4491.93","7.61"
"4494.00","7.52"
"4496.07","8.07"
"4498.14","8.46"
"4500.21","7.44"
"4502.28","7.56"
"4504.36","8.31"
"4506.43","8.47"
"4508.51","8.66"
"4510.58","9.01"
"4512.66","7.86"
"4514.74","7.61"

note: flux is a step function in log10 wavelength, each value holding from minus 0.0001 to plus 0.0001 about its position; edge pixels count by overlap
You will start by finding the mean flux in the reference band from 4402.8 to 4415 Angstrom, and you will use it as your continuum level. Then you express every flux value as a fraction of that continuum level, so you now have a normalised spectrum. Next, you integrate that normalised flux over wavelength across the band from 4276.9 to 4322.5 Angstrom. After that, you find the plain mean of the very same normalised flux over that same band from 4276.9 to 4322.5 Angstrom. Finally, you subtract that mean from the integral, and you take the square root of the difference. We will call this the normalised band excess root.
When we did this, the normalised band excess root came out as 6.82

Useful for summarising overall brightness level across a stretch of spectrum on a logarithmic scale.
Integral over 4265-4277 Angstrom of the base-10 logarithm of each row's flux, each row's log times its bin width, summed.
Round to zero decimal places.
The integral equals 11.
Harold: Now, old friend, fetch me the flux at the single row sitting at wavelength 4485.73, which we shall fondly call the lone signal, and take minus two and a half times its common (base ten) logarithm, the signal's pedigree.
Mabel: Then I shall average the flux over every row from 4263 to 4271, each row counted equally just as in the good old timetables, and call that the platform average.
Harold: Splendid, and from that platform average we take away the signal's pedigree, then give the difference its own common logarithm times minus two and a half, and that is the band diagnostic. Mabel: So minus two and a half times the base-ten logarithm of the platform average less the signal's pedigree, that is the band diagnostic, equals -2.59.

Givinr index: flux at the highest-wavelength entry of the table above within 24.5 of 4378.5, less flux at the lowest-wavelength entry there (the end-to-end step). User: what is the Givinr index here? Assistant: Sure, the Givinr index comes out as 0.6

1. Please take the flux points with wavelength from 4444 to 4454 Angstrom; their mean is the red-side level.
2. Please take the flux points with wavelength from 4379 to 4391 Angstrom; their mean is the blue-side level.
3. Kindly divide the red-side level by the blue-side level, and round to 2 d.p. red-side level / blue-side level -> 0.93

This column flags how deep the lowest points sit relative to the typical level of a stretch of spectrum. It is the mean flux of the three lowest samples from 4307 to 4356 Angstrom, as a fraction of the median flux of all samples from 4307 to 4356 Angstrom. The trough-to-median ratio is 0.82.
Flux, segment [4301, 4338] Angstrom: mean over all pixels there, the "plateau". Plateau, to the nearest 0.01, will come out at 7.90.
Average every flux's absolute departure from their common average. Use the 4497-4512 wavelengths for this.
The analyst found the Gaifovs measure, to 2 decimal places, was 0.44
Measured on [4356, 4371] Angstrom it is 0.30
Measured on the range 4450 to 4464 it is 0.38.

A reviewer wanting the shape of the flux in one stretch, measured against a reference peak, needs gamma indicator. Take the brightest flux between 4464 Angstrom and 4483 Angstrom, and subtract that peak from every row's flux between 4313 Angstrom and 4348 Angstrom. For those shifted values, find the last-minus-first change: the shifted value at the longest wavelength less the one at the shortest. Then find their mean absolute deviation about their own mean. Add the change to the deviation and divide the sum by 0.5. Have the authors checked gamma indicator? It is 0.9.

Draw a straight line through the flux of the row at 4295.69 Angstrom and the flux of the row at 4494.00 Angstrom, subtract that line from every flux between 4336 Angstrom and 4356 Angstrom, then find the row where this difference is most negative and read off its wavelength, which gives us 4347.43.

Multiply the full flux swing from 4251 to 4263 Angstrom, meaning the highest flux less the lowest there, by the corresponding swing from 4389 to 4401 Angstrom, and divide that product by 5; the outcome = 0.30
